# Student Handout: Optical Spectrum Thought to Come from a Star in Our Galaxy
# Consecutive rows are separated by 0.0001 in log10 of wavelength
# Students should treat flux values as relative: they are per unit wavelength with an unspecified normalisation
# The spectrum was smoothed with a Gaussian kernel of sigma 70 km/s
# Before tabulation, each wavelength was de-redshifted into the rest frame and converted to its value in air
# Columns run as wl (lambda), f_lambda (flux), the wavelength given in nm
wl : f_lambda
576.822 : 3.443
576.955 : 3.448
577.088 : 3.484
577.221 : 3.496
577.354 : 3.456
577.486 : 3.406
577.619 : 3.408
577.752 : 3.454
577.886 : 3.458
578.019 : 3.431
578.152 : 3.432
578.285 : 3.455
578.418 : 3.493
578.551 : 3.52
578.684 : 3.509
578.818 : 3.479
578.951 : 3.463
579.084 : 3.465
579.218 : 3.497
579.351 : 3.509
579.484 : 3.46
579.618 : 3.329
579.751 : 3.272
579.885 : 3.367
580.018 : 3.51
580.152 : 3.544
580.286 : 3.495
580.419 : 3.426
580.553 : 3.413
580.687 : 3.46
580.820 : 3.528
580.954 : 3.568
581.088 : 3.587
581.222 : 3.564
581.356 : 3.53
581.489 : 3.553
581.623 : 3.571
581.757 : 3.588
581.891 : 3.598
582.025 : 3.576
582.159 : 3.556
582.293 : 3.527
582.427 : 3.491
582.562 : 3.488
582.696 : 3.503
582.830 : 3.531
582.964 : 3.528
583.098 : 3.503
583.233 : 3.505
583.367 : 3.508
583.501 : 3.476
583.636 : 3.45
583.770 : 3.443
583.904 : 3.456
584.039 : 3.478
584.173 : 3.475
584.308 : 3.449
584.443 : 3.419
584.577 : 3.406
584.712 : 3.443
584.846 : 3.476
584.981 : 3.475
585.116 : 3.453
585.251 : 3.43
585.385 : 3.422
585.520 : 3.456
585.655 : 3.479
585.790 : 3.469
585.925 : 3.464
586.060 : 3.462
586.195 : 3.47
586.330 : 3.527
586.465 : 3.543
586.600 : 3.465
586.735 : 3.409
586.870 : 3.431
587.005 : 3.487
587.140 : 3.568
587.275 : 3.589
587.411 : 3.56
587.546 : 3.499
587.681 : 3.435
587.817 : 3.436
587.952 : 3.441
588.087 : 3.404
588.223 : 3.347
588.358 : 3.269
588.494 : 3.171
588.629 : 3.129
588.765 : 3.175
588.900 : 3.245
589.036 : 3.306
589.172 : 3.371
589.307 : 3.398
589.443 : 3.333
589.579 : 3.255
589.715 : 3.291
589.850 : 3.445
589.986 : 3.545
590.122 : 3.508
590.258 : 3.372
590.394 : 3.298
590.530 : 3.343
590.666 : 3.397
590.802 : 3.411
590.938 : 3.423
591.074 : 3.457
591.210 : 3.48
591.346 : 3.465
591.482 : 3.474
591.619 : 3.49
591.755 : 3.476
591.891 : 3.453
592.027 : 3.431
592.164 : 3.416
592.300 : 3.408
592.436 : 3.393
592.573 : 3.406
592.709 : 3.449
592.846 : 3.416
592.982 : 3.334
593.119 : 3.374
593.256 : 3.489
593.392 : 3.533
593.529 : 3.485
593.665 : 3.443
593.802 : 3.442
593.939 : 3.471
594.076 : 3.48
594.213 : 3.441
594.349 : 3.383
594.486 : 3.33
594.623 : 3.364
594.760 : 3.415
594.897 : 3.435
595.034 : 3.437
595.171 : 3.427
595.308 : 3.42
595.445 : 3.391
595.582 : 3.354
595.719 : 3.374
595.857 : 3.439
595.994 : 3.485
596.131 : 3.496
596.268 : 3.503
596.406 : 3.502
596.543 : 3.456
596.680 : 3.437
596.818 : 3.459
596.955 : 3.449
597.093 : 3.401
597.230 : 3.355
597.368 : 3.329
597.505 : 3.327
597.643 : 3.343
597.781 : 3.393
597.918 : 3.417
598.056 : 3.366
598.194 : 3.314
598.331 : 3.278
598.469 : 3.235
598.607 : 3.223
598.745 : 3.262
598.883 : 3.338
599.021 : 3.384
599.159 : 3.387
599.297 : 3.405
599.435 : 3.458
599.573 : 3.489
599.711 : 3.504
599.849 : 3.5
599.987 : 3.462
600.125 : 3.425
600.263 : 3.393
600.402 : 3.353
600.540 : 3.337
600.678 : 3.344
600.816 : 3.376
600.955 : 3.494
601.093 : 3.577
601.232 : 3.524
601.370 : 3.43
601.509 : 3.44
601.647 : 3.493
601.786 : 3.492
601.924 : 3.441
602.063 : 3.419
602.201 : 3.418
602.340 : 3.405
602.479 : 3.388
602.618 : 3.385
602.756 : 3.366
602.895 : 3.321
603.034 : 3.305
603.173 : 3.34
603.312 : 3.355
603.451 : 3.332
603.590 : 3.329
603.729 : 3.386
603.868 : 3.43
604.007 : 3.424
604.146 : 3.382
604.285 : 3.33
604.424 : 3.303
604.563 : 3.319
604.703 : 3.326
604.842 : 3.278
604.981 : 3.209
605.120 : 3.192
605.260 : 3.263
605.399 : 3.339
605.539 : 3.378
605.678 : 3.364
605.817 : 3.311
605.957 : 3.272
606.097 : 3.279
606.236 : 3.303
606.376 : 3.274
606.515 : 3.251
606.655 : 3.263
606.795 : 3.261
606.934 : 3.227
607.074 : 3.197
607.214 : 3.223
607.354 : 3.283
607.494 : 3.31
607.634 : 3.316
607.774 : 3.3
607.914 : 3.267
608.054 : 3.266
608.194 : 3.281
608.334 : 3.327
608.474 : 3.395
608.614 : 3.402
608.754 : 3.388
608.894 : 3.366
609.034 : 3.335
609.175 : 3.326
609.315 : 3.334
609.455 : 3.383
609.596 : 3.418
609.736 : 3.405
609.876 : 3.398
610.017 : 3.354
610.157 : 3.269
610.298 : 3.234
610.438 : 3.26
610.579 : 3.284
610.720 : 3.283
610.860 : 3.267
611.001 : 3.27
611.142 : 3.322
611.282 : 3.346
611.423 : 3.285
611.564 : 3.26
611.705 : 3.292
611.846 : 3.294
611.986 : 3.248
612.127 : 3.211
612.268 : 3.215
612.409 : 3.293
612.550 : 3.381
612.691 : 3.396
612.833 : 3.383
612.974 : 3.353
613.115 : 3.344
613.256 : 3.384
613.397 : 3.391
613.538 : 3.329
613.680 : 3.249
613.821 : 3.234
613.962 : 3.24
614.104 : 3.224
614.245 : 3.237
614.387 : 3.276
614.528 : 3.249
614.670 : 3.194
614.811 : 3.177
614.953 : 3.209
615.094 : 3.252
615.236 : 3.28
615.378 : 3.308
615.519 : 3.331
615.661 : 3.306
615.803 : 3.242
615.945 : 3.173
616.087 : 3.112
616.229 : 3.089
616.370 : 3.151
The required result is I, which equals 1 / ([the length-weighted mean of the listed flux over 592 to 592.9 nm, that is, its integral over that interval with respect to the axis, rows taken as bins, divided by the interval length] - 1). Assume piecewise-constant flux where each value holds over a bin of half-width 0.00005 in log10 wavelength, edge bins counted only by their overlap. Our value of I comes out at 0.414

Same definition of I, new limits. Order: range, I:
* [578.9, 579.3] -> 0.404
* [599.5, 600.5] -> 0.409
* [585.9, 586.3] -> 0.405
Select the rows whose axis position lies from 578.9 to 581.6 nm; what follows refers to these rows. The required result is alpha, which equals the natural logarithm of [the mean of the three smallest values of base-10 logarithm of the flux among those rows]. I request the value -0.651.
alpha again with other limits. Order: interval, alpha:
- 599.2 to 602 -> -0.646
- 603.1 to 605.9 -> -0.677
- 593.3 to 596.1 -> -0.644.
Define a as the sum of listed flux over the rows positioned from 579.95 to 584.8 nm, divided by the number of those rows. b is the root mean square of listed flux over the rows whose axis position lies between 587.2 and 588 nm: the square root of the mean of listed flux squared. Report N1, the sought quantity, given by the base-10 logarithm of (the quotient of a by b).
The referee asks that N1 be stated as 0.0013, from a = 3.50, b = 3.49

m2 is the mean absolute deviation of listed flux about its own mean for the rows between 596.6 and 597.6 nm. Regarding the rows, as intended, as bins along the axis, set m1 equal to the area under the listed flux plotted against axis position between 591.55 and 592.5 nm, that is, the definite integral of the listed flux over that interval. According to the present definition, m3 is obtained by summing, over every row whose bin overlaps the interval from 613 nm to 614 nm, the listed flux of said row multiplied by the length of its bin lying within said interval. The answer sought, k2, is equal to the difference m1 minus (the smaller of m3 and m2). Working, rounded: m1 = 3.27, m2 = 0.05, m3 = 3.32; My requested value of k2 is 3.22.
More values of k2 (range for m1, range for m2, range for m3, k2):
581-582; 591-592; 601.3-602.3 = 3.56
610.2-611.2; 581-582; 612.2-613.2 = 3.25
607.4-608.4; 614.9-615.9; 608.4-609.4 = 3.26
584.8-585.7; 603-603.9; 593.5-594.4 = 3.08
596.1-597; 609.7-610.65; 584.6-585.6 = 3.06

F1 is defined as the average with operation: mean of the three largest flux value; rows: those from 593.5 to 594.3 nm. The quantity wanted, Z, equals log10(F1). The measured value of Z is 0.541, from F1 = 3.48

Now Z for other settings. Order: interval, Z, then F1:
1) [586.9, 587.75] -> 0.553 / 3.57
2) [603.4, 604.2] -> 0.533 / 3.41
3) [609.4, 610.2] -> 0.532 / 3.41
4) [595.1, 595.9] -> 0.535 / 3.43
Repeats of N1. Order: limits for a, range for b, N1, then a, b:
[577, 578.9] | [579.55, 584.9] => -0.0034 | 3.46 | 3.49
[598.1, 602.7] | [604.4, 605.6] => 0.0149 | 3.41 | 3.29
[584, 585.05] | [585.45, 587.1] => -0.0024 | 3.45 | 3.47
